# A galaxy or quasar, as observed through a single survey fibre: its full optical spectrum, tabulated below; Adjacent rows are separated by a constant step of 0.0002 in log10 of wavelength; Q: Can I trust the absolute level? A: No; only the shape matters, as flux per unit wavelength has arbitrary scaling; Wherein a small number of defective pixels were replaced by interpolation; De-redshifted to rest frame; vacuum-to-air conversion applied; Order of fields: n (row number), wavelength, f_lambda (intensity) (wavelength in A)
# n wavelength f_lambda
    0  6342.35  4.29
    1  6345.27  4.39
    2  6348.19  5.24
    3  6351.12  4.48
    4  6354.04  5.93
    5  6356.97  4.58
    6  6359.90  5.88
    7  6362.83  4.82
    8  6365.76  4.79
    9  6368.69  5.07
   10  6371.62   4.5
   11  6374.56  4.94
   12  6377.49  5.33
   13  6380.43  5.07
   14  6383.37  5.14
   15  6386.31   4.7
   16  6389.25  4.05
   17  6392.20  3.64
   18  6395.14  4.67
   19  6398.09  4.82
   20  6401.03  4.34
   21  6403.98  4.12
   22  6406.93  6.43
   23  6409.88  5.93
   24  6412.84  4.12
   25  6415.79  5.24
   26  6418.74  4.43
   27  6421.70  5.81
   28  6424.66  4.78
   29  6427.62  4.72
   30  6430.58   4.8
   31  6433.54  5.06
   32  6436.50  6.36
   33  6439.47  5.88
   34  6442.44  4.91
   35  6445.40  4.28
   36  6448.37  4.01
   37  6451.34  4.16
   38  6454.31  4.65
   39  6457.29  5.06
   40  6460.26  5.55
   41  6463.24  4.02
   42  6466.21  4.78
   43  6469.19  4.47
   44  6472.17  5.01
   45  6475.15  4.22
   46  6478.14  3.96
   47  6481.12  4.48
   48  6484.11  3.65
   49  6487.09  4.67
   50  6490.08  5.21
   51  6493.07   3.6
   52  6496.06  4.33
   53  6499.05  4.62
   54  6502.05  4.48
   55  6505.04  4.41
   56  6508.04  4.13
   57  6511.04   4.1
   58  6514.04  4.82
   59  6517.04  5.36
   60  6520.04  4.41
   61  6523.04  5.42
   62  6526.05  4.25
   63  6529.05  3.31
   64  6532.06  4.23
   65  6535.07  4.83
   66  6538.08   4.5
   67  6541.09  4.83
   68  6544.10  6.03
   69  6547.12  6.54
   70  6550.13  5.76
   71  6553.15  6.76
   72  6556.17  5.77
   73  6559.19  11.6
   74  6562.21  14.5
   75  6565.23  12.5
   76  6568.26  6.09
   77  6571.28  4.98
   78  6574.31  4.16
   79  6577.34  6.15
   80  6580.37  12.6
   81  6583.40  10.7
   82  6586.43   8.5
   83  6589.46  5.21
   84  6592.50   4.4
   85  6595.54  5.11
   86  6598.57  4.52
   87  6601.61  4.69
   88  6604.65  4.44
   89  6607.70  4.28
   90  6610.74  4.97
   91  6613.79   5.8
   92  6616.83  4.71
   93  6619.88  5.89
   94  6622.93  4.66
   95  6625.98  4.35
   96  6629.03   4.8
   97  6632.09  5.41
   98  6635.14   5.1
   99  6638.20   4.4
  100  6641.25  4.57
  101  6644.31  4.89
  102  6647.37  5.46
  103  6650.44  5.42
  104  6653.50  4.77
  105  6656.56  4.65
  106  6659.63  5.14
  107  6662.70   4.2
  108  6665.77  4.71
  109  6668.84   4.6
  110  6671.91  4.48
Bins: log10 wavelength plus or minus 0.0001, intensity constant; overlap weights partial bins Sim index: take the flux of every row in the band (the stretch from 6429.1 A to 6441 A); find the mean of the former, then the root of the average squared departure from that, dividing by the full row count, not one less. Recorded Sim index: 0.63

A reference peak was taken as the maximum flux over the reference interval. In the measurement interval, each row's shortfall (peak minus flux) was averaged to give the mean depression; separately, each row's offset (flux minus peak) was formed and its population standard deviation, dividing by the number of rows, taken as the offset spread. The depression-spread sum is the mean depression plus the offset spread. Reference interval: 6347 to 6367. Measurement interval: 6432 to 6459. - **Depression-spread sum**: 1.7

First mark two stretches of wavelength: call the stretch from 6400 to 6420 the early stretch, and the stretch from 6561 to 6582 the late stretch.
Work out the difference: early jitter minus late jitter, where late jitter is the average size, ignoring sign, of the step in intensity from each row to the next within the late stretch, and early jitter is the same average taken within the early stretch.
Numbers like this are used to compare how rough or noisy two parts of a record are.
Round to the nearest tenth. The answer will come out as -2.0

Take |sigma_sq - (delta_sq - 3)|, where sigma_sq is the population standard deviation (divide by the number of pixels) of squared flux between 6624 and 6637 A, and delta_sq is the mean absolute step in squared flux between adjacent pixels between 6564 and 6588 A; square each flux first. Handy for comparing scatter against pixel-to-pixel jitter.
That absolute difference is 46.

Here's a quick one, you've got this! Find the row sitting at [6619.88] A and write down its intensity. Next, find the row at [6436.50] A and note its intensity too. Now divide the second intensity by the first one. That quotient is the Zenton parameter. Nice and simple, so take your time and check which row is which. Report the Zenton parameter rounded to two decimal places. 1.08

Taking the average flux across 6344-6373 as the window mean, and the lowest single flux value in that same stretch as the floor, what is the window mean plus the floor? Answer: 9.4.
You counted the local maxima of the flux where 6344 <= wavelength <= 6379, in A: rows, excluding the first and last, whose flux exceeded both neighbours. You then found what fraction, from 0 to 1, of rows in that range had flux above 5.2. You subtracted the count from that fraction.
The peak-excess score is -3.7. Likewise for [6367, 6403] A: -2.9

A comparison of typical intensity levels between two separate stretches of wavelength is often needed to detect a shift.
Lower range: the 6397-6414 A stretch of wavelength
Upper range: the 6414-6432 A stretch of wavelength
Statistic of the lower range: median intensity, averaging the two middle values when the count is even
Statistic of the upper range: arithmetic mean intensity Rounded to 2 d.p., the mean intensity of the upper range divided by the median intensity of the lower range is 1.08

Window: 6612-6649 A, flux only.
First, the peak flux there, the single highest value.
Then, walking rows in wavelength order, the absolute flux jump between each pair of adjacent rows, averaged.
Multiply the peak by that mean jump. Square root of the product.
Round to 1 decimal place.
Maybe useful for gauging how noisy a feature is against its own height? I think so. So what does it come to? 1.9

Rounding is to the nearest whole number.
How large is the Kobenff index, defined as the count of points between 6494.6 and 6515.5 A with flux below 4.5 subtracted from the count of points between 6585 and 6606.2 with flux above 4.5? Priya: 0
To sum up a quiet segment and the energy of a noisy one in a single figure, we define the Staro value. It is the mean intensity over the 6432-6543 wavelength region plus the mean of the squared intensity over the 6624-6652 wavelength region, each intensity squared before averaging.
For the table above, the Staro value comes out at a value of 29.1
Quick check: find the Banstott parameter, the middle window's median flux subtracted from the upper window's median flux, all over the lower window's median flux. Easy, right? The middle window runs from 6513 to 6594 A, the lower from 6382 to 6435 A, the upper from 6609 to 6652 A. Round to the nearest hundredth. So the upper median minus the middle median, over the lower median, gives -0.10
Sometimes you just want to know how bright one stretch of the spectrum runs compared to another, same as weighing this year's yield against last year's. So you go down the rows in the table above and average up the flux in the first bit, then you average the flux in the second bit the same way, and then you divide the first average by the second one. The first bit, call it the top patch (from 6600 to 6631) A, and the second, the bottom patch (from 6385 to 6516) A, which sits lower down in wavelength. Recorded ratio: 1.0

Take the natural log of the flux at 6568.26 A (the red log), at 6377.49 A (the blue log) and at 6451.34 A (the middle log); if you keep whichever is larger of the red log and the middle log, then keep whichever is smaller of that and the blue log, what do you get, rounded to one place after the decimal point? 1.7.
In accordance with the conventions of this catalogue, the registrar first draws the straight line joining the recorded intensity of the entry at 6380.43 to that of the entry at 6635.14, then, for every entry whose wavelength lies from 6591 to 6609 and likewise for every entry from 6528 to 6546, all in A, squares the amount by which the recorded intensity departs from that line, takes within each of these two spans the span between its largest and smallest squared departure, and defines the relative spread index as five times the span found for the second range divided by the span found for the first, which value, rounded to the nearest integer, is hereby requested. 23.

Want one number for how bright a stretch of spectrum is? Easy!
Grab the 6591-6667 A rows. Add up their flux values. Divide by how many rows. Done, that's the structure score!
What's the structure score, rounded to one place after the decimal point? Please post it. 4.9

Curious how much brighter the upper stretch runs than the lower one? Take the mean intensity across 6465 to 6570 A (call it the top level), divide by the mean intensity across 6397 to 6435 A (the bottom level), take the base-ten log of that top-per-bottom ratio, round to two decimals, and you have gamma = 0.04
